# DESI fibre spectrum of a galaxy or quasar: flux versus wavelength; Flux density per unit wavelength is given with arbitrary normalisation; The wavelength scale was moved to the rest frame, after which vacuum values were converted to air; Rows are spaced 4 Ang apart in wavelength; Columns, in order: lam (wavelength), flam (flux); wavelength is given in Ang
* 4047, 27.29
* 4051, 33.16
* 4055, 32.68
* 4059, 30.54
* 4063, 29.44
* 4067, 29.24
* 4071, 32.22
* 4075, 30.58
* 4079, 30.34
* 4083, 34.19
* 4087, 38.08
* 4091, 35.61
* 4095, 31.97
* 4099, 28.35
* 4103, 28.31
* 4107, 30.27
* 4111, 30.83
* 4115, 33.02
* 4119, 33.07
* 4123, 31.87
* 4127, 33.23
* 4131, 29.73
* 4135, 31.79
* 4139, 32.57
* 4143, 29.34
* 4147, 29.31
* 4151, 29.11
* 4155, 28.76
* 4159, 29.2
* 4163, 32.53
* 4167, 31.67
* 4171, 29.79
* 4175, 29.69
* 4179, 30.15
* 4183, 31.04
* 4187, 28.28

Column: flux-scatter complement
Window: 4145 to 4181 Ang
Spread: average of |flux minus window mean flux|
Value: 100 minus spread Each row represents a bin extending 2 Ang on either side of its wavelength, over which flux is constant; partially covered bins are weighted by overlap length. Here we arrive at 99.0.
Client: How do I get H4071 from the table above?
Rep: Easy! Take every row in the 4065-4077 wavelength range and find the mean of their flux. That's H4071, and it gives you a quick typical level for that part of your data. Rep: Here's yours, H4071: 30.7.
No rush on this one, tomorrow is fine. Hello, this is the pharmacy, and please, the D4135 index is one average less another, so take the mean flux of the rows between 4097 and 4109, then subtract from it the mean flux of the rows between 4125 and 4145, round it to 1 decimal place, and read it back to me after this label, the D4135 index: -2.4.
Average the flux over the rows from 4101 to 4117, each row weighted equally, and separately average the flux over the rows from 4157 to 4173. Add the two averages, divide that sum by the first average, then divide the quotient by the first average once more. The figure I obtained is 0.066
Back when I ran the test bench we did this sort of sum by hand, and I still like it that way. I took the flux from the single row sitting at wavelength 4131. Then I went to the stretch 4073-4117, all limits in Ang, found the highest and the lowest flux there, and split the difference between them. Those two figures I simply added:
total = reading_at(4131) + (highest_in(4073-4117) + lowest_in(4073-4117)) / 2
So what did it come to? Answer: 62.9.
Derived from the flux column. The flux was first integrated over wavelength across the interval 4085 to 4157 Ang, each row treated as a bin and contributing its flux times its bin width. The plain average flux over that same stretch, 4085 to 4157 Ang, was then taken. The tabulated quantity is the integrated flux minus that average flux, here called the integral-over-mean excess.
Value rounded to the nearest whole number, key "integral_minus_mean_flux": 2229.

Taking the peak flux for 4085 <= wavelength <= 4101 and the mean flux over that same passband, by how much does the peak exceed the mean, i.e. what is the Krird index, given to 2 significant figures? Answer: 4.6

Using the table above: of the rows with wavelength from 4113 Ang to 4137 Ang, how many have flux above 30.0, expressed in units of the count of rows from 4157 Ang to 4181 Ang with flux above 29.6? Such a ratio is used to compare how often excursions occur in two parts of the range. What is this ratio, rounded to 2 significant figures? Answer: 1.0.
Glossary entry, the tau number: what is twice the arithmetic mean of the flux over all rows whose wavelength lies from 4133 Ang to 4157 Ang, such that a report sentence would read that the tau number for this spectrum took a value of 60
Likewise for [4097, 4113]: 59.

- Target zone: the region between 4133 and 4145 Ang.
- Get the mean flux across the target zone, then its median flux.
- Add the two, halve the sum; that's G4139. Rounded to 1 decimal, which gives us 31.5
